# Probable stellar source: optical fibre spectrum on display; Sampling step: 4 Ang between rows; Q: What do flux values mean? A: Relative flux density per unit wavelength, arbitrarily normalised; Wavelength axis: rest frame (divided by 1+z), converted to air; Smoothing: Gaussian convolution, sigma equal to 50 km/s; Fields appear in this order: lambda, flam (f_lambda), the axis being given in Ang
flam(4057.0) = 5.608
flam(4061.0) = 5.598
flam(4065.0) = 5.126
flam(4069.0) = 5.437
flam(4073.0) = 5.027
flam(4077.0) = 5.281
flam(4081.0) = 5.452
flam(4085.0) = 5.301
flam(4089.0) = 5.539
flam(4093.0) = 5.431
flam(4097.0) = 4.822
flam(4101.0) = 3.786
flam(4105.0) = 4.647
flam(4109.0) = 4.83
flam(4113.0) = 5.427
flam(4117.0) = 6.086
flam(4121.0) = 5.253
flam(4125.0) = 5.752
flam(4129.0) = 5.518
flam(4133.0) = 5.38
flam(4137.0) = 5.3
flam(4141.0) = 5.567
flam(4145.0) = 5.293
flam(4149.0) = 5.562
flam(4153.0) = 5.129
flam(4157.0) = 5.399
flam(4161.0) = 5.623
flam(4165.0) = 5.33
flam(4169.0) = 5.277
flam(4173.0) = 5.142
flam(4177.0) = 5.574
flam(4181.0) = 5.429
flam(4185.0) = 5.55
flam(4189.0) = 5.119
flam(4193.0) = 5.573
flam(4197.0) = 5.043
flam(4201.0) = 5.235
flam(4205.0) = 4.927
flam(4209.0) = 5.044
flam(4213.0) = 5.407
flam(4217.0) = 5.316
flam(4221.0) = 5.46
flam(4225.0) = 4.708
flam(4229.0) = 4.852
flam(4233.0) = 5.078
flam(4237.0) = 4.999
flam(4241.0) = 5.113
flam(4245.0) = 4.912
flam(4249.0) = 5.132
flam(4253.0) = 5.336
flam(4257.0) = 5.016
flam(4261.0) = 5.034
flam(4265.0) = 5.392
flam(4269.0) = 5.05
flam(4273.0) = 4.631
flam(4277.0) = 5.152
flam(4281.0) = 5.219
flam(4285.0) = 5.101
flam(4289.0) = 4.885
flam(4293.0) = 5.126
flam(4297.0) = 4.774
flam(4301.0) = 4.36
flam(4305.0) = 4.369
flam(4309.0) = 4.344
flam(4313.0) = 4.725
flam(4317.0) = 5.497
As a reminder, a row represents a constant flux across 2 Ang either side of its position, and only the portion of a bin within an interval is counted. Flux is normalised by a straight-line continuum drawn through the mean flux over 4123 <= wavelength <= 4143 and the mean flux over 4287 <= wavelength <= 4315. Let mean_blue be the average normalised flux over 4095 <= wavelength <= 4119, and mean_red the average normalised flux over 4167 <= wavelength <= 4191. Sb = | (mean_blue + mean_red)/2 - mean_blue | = 0.069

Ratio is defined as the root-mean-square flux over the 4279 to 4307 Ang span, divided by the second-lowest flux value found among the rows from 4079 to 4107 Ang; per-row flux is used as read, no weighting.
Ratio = 1.04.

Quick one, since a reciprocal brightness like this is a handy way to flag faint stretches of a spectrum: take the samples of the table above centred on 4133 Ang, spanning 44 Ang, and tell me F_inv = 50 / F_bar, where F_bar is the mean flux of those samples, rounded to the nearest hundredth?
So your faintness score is 9.13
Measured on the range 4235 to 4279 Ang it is 9.86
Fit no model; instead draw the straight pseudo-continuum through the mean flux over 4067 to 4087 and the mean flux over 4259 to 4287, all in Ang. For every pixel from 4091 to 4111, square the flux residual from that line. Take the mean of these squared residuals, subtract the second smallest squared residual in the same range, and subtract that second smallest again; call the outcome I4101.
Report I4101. 0.226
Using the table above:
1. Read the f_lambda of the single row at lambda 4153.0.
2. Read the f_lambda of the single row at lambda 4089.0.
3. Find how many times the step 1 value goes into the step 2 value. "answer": 1.08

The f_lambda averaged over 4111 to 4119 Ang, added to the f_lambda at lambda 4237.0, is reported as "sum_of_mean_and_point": 10.8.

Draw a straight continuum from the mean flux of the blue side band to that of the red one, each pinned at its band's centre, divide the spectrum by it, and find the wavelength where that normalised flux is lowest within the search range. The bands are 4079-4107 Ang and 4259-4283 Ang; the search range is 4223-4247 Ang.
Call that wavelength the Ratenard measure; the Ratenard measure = 4225.0 Ang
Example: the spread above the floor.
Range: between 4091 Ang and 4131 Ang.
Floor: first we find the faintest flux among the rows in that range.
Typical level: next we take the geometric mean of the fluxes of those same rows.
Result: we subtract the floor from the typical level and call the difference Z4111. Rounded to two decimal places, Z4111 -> 1.33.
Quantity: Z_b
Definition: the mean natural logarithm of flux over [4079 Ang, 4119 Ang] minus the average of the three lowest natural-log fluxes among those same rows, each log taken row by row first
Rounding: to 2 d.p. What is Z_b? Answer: 0.15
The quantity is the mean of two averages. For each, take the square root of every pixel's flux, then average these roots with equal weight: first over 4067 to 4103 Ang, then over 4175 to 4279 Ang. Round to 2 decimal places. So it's 2.26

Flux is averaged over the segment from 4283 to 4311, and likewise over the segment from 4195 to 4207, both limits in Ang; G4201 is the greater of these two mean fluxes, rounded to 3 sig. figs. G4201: 5.07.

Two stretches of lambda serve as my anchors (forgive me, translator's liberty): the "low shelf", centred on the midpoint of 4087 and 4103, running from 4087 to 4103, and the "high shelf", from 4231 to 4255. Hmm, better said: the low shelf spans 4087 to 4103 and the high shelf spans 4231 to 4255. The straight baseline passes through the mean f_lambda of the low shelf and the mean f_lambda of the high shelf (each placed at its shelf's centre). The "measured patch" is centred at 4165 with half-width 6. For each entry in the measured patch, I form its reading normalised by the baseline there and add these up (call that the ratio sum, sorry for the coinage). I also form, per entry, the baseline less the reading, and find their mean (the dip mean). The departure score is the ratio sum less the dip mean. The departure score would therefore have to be 3.67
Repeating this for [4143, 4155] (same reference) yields 3.58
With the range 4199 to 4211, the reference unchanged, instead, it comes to 3.04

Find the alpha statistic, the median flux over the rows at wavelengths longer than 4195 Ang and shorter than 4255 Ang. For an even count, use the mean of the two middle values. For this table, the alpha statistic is 5.08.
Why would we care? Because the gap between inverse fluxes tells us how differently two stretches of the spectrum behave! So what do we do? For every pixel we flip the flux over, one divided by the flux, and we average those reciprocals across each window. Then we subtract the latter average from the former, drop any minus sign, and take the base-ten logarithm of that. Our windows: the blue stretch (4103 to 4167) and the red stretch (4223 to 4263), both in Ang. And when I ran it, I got -1.89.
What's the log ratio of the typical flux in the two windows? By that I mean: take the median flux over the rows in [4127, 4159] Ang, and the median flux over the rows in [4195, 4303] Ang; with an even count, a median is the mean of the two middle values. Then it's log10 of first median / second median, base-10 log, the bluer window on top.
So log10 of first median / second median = 0.028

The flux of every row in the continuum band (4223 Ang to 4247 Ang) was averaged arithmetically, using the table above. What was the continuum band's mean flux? 4.94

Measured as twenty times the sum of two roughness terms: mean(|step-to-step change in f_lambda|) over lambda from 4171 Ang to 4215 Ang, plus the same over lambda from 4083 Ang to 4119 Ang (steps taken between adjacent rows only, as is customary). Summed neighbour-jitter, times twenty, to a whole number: 17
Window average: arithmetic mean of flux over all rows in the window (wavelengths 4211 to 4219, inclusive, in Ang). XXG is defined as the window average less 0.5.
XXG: 4.86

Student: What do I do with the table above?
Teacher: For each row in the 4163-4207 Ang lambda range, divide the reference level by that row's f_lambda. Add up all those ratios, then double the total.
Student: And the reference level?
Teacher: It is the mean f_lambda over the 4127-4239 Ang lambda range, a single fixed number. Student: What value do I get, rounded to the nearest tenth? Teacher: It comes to 22.0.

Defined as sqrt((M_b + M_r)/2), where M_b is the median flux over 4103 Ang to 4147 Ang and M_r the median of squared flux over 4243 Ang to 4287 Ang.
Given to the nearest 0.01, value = 3.96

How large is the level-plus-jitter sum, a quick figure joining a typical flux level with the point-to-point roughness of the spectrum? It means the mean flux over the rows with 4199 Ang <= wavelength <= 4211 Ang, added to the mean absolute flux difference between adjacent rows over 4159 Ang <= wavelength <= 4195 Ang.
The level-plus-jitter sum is 5.33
